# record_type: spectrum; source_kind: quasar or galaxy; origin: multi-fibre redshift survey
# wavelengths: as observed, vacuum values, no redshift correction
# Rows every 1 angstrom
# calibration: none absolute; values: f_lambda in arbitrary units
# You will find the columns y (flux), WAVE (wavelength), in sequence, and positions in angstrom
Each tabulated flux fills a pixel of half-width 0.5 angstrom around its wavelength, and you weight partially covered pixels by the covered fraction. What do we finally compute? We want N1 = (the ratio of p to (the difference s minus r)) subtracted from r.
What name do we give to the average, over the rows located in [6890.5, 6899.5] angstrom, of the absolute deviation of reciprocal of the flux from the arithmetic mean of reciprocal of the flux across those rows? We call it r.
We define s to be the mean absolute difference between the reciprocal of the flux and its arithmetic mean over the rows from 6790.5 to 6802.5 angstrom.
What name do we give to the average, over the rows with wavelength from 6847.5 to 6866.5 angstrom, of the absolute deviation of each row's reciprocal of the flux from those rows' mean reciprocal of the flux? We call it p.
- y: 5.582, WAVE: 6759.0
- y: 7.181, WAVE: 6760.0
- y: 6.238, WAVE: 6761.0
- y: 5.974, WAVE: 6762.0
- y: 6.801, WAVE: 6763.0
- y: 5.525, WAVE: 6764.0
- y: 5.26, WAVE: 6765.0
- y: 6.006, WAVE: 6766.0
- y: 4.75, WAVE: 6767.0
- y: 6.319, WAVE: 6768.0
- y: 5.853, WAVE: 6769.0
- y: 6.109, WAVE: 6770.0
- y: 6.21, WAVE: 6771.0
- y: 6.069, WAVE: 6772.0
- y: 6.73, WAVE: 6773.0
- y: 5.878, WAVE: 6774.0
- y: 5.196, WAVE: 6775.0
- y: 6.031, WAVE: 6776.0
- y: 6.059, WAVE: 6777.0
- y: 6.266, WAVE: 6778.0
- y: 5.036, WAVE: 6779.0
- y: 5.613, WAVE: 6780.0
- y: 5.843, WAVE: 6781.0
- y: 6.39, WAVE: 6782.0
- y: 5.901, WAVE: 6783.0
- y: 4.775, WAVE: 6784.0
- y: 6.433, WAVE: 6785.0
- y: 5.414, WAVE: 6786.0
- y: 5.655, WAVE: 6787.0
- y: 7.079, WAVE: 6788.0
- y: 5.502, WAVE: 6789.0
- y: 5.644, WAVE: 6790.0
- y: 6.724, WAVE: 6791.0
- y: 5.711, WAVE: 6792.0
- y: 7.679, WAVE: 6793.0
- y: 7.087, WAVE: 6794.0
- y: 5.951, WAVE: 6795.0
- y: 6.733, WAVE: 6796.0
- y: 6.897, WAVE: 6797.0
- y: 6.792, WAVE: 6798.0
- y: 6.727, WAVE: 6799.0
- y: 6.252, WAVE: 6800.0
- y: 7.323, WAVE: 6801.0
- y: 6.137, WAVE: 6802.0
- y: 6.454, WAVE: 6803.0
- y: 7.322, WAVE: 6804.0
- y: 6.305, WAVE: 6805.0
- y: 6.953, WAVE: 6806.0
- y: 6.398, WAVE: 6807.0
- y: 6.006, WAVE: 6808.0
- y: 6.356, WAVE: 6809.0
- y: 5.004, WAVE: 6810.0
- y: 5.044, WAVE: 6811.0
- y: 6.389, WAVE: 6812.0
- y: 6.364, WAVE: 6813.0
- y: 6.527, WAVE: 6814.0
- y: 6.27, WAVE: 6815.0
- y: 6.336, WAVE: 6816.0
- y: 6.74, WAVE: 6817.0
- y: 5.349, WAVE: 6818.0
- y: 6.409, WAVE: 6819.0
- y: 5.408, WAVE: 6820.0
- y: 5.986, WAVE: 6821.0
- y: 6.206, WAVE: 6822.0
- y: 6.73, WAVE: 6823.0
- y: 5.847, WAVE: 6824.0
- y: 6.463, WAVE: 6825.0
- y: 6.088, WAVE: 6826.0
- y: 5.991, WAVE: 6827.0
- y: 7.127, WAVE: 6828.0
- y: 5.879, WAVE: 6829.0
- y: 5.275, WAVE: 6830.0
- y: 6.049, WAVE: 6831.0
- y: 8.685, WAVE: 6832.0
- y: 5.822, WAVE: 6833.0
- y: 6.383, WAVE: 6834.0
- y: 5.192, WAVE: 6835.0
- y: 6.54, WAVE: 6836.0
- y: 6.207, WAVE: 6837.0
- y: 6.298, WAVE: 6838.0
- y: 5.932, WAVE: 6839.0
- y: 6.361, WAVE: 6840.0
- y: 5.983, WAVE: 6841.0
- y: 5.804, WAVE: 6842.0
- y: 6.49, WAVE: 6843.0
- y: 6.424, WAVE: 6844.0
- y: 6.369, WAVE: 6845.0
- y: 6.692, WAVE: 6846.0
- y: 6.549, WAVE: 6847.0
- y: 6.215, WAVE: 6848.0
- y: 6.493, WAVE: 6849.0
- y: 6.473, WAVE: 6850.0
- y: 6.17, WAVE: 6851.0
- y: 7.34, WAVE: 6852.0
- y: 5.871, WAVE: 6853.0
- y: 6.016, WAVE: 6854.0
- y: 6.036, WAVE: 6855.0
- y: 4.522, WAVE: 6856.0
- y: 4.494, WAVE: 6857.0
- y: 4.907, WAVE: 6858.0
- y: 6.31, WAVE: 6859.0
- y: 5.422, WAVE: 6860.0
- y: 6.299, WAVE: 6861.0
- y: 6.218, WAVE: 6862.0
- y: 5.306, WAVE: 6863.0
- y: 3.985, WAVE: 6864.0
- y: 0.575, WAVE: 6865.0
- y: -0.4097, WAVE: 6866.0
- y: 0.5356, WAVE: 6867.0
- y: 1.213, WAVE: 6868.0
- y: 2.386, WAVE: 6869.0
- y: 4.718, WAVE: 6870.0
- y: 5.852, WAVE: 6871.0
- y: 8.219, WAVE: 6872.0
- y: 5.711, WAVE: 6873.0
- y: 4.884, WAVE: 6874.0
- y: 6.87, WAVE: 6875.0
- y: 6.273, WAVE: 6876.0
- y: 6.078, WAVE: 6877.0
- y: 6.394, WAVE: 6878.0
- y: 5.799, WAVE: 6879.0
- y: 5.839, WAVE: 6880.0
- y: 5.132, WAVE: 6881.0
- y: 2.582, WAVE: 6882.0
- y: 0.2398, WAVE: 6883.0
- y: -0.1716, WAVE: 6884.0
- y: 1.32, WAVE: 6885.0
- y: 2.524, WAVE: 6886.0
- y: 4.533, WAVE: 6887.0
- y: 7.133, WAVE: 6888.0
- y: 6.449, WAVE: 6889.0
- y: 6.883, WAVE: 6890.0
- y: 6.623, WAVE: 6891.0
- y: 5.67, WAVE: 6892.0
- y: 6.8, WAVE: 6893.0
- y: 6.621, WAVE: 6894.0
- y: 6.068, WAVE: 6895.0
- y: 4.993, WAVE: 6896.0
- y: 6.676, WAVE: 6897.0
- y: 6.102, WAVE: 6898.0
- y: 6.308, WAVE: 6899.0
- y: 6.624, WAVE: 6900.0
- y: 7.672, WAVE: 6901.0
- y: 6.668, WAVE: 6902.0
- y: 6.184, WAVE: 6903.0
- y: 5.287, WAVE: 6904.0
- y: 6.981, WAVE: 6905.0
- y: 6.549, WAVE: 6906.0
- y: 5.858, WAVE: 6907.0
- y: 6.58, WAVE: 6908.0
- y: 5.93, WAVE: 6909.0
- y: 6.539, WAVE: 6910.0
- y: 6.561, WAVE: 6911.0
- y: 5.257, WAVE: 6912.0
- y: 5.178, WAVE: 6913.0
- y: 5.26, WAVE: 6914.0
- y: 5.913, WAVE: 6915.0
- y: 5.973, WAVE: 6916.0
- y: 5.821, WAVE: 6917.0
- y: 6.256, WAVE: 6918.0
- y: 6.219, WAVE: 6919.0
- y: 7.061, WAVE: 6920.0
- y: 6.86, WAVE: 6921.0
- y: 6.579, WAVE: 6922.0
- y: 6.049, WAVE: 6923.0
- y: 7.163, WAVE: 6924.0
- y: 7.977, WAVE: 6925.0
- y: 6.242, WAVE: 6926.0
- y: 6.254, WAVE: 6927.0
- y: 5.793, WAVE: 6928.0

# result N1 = 139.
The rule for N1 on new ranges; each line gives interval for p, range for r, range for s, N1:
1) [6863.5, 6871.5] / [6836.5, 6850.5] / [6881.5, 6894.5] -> -1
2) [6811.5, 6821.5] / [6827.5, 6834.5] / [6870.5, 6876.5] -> -4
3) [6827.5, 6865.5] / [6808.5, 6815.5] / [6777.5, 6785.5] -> 46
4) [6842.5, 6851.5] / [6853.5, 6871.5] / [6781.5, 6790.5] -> 0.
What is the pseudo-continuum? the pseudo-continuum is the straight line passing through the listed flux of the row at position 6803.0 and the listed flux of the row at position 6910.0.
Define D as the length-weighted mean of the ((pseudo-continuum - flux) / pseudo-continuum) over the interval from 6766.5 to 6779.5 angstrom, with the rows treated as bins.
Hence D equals 0.08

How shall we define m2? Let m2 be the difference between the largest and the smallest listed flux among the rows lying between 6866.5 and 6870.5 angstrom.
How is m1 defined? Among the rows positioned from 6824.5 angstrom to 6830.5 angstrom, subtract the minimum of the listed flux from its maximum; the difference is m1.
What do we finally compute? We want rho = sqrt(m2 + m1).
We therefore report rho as 2.5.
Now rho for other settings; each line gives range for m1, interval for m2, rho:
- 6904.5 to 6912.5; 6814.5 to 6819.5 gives 1.8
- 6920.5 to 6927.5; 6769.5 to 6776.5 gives 1.9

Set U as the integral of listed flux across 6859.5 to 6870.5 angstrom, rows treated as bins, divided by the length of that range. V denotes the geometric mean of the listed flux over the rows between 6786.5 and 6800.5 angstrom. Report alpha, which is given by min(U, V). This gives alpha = 3.3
